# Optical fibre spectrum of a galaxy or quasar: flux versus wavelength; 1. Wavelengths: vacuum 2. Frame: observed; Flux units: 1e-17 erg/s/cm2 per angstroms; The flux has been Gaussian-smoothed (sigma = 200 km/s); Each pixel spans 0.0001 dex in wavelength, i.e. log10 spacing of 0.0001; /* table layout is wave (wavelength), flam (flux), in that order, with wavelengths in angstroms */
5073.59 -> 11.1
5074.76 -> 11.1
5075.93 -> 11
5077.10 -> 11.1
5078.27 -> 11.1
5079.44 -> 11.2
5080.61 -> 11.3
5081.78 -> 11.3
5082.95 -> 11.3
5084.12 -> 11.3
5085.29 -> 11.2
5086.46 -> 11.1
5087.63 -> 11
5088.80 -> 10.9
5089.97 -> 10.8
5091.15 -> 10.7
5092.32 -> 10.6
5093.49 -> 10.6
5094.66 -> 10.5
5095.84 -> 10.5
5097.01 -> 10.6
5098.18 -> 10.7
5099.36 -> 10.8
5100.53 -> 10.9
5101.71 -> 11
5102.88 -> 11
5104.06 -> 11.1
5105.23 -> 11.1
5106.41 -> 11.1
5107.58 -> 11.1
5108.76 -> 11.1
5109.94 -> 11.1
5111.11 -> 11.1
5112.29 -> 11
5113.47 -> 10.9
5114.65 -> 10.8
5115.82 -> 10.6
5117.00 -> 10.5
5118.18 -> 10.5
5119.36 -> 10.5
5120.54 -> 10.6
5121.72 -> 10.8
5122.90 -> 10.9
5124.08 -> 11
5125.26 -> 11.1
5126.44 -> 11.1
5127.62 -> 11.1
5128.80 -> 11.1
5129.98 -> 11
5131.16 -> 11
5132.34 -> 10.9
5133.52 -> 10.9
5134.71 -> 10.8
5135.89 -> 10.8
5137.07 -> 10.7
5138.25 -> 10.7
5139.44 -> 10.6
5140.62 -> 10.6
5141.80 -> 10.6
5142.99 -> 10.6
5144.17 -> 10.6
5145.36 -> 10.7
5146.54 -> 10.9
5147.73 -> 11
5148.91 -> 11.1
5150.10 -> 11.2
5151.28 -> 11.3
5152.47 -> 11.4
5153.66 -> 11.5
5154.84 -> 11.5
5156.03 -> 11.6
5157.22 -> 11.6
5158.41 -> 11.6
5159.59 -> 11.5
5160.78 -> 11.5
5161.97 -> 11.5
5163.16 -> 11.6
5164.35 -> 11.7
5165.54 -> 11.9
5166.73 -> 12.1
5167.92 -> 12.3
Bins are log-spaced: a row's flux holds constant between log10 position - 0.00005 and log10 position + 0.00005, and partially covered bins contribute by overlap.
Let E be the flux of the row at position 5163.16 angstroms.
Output 11.6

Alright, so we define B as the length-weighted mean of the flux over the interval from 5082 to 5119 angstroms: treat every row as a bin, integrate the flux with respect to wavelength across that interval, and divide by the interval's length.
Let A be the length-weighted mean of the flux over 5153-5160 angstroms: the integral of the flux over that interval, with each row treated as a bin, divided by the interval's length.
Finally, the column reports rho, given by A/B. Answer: 1.06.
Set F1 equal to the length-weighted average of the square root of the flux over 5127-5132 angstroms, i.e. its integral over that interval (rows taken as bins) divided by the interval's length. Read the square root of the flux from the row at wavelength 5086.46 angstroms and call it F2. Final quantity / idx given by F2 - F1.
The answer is 0.01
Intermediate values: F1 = 3.33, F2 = 3.33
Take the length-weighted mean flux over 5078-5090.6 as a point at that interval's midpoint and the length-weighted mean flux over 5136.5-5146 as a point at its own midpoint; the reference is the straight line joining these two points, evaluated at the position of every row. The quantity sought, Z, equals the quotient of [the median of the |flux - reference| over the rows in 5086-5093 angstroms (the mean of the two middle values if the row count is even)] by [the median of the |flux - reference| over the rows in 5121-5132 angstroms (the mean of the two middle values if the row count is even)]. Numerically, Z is 0.89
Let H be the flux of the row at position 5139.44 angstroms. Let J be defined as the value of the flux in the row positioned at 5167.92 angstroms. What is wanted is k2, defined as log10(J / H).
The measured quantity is 0.065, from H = 10.6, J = 12.3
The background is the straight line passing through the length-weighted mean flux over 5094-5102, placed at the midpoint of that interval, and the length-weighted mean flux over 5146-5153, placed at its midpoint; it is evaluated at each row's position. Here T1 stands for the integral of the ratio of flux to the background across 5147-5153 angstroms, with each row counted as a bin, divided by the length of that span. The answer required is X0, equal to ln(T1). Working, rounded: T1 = 1.00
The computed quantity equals 0.00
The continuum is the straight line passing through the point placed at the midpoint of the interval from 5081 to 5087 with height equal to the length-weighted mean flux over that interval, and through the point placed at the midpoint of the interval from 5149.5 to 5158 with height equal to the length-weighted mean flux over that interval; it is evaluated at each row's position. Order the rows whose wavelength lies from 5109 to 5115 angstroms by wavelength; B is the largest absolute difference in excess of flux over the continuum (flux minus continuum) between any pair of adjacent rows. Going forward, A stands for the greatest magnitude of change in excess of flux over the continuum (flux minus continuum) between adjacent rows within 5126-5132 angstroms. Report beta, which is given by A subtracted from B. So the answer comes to 0.000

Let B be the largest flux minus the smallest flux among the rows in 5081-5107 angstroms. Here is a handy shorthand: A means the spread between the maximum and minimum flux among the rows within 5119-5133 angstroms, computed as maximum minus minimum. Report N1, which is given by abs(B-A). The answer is 0.2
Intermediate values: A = 0.6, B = 0.8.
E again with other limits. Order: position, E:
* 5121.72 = 10.8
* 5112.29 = 11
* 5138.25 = 10.7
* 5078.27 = 11.1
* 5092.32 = 10.6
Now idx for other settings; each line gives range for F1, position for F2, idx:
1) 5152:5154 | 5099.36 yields -0.09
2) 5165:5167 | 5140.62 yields -0.21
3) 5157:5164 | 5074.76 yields -0.07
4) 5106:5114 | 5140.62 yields -0.07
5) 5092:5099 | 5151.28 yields 0.11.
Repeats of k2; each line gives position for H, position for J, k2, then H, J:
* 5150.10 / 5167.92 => 0.041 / 11.2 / 12.3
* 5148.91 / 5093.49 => -0.020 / 11.1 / 10.6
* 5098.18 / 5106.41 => 0.016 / 10.7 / 11.1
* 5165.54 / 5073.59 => -0.030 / 11.9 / 11.1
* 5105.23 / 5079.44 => 0.004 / 11.1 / 11.2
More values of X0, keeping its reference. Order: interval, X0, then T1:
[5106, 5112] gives 0.03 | 1.03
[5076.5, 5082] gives 0.06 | 1.06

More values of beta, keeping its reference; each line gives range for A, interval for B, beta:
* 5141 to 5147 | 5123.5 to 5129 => -0.100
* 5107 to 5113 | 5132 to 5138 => 0.000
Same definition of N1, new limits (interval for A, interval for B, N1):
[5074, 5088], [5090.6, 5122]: 0.3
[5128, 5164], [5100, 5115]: 0.7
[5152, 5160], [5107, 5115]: 0.1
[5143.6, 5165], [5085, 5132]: 0.4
